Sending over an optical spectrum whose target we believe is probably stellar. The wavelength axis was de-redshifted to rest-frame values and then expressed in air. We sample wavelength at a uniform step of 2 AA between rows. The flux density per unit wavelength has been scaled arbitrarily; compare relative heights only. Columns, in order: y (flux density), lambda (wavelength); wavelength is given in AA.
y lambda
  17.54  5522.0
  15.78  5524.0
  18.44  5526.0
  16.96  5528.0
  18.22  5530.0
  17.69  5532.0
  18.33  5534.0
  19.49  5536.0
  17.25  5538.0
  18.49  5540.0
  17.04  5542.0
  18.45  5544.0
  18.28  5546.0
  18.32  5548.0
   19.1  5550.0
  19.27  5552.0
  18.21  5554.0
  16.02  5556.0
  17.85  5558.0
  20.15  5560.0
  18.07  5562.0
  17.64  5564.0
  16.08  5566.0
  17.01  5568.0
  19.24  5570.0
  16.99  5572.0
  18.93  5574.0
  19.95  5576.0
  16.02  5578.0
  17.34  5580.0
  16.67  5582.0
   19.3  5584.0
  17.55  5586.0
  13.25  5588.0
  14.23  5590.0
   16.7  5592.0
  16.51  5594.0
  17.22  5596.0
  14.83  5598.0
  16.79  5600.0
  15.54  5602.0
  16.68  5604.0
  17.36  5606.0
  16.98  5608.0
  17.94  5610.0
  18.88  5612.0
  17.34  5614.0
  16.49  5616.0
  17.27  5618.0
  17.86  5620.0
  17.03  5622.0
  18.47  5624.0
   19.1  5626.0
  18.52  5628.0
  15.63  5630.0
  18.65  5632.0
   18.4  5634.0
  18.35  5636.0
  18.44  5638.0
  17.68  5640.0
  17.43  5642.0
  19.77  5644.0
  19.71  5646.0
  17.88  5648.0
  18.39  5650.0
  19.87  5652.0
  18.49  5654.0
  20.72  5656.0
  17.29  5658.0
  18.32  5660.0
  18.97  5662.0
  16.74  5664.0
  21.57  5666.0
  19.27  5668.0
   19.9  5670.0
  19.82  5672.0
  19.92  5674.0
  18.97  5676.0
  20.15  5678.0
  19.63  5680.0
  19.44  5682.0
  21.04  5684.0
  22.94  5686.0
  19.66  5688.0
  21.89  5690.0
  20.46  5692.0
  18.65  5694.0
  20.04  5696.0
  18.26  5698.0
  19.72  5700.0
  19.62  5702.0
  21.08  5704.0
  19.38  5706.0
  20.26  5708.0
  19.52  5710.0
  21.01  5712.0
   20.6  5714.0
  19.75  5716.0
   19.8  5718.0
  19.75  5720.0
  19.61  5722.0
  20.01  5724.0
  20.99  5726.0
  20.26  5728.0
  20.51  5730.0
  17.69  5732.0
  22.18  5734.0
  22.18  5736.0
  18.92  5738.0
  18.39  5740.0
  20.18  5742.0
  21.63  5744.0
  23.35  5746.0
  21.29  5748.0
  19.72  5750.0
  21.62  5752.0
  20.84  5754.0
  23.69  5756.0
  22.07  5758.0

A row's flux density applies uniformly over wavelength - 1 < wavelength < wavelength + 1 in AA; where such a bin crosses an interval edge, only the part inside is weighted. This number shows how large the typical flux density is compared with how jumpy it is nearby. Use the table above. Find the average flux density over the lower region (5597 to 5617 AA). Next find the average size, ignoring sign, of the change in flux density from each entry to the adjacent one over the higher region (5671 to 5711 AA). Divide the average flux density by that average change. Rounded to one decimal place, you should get 13.0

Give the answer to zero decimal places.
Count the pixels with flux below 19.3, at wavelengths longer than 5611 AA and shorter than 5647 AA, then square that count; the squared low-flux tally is 256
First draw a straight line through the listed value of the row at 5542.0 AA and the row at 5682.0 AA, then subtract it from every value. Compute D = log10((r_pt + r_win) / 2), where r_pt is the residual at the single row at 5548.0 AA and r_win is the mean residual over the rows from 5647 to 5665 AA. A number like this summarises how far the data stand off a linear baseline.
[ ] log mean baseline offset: -0.45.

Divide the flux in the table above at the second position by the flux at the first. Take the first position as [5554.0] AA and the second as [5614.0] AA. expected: 0.95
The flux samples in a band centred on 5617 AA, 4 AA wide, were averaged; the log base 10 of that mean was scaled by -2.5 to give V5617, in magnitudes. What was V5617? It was -3.07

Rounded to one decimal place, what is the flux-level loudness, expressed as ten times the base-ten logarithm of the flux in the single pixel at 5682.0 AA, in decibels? 12.9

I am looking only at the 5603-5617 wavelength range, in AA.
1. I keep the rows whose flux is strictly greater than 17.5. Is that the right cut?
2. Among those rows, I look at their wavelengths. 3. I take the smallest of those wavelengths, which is 5610.0 AA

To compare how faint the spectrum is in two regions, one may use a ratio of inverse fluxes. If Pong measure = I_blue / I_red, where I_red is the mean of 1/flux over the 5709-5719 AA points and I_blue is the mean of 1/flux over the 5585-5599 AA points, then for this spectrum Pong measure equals 1.29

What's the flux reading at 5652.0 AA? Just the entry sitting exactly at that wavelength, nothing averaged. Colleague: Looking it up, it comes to 19.87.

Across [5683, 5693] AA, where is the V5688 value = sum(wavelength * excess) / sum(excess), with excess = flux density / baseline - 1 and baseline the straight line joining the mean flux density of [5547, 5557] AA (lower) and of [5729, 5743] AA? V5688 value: 5687.4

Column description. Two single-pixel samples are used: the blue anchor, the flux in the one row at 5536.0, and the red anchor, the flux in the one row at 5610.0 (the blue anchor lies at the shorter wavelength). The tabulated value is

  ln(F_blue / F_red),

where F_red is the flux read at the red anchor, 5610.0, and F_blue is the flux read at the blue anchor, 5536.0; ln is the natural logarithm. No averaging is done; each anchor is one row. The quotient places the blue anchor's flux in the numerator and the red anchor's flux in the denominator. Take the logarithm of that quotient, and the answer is 0.08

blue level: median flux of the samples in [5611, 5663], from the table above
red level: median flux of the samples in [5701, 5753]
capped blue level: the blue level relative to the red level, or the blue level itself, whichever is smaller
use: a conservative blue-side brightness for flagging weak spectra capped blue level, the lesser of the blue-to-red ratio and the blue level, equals 0.910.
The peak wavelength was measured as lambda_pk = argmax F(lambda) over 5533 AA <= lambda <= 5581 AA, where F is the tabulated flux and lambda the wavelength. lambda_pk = 5560.0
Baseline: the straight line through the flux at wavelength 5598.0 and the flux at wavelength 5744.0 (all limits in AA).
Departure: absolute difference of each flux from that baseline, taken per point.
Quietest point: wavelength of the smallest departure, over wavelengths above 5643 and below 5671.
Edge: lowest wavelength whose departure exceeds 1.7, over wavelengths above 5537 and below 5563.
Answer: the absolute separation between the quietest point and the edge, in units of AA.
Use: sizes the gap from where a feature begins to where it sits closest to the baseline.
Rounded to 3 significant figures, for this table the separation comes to 120 AA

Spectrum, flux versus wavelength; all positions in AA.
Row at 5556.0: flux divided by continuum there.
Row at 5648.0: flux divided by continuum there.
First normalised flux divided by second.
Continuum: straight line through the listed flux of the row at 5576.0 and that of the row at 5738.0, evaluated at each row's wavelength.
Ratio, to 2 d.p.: 0.87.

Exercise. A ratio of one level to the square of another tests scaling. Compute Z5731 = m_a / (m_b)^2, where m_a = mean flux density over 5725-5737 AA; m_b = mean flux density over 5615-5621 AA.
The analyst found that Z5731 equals 0.070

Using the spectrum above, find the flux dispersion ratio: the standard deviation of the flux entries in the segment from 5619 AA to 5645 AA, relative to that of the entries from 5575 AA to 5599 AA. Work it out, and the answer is 0.53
